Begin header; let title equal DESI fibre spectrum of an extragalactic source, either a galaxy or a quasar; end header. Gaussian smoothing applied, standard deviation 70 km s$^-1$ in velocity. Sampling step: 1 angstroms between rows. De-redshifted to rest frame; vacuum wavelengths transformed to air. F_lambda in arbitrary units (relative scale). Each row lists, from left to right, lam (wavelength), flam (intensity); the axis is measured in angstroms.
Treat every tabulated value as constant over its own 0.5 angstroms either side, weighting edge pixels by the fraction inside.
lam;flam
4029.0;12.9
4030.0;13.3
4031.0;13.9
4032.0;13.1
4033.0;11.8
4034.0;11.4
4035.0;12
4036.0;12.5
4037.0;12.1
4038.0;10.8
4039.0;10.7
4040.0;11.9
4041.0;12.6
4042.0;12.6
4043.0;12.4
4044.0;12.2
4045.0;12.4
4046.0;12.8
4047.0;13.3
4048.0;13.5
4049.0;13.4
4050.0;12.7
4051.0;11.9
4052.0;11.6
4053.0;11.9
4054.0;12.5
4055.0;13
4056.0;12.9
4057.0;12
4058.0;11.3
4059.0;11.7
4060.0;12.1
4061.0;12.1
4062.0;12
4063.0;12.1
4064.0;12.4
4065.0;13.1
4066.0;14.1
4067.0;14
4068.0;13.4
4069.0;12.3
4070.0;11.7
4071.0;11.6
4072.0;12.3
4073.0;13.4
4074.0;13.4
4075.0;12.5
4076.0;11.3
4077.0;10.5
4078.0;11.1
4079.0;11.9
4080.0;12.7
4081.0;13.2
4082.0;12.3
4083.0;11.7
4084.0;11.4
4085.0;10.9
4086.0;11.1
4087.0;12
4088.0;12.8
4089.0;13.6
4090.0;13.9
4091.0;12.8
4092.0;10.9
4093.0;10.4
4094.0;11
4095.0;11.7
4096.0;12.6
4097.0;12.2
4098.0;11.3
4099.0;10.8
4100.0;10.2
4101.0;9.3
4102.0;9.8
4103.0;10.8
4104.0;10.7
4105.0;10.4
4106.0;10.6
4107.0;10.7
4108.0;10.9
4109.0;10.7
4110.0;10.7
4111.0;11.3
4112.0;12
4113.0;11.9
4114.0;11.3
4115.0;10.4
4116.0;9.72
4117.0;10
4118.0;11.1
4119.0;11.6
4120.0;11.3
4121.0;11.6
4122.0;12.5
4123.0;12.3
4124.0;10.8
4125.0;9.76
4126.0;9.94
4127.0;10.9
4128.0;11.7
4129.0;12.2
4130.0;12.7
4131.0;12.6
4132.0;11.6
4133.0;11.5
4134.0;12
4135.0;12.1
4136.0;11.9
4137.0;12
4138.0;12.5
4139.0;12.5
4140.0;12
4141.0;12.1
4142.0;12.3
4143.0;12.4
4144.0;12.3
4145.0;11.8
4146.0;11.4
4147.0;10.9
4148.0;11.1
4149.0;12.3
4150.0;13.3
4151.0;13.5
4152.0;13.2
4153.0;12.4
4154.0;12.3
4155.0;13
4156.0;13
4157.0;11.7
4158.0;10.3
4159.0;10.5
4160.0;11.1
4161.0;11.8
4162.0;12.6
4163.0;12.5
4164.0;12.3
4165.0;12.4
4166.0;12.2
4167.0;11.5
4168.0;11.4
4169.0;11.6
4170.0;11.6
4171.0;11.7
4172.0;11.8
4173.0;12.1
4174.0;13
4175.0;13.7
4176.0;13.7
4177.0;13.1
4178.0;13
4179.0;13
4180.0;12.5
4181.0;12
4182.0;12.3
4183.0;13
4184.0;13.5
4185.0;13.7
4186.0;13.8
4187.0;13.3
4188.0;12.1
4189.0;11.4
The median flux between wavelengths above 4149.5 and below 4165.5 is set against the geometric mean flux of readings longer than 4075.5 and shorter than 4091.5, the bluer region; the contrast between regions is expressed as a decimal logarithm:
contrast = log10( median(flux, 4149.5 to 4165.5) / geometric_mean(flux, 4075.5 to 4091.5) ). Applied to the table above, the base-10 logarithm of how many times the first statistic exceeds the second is 0.013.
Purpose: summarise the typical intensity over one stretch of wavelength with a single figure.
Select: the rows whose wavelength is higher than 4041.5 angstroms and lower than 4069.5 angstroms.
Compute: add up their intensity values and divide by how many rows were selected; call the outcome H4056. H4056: 12.56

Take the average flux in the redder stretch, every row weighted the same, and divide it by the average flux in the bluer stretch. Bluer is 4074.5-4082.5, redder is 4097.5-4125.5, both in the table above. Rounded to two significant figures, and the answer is 0.91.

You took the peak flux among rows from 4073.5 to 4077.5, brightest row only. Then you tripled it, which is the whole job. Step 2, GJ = 40.2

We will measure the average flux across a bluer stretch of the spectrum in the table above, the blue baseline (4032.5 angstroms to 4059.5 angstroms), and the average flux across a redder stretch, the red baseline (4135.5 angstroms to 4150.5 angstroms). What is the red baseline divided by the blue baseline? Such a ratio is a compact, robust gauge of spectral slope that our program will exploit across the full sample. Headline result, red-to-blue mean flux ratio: 0.99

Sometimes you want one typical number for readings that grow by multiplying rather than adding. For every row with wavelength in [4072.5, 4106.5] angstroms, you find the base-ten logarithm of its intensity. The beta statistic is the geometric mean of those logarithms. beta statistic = 1.06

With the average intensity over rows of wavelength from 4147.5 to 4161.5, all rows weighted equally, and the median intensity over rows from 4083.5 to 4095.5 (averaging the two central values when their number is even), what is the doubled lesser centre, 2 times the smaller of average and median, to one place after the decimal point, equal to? 23.1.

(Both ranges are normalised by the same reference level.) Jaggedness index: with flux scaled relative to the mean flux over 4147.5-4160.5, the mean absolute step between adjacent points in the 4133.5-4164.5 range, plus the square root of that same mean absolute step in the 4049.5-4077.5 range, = 0.246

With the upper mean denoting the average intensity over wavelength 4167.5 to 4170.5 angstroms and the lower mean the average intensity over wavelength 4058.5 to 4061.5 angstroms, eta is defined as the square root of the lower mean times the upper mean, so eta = 11.7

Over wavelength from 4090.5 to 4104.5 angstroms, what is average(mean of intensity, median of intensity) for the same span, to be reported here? 10.9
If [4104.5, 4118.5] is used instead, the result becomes 10.8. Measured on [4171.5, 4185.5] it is 12.9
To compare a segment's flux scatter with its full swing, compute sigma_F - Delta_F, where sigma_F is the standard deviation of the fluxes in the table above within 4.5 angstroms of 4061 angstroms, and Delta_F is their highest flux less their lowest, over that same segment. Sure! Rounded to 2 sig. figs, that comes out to -1.3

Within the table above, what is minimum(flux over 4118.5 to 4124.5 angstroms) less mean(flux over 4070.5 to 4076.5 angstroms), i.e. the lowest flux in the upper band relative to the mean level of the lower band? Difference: -1.6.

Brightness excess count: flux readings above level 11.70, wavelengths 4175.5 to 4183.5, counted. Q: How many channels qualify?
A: 8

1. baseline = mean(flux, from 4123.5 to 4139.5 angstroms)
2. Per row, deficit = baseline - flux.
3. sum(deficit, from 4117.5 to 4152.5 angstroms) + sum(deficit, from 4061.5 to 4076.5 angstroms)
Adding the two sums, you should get -22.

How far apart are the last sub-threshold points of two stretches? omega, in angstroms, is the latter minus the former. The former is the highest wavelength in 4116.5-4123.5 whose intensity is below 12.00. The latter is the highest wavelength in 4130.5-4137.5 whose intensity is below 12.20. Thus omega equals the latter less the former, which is 16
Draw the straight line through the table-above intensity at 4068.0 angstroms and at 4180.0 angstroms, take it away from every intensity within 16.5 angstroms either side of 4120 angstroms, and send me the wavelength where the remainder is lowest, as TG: 4116.0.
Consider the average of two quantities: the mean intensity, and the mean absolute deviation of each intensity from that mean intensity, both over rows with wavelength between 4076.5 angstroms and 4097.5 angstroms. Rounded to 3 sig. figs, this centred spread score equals 6.38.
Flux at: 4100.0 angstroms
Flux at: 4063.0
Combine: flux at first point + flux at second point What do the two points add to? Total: 22.3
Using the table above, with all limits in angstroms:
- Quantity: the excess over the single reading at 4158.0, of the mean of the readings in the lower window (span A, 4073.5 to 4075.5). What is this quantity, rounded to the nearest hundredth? 2.65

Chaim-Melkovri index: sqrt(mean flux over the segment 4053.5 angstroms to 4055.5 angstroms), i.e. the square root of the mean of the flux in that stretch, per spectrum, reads 3.57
